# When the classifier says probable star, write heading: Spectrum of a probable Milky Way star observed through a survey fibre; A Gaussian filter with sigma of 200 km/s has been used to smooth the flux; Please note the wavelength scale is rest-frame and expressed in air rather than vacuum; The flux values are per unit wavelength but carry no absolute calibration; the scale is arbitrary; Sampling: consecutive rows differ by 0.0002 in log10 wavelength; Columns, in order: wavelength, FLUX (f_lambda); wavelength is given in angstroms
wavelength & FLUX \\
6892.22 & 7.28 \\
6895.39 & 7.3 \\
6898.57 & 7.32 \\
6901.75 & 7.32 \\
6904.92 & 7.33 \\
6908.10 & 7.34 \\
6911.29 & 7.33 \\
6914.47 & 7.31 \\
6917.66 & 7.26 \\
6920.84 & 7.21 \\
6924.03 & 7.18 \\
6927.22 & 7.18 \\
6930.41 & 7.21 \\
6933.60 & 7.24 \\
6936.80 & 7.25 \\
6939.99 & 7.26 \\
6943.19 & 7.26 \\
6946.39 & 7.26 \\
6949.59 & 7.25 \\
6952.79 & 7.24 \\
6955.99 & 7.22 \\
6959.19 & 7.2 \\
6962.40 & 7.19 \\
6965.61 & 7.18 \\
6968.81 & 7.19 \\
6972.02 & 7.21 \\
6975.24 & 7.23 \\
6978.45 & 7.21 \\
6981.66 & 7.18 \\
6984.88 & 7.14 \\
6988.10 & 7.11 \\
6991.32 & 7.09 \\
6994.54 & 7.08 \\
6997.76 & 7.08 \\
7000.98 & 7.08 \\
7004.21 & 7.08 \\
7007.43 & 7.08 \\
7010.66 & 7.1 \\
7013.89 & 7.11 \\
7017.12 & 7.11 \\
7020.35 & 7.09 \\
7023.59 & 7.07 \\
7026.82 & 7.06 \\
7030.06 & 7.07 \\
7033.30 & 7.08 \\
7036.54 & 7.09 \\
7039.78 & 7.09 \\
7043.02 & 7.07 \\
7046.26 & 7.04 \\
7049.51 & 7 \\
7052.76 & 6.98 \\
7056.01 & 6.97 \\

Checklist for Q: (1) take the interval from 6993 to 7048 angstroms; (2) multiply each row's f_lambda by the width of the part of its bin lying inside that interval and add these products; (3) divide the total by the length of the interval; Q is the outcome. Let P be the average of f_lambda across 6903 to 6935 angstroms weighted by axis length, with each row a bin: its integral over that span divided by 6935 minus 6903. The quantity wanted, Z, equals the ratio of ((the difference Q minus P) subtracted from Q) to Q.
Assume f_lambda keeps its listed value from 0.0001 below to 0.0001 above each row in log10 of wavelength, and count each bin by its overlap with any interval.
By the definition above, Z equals 1.03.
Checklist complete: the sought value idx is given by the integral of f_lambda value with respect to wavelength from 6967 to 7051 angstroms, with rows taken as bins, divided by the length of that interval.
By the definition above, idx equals 7.11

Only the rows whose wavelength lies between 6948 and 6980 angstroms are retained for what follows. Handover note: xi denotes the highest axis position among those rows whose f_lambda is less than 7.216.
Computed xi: 6978.45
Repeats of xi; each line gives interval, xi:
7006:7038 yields 7036.54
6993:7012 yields 7010.66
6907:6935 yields 6930.41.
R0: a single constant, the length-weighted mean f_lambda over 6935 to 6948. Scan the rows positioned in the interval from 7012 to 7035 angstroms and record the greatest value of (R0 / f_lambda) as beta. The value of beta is 1.03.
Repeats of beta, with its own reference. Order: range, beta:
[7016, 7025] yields 1.03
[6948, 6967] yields 1.01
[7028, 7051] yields 1.04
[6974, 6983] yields 1.01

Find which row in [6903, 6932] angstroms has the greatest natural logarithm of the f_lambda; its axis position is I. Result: 6908.10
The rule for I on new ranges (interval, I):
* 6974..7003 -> 6975.24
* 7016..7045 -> 7017.12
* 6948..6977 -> 6949.59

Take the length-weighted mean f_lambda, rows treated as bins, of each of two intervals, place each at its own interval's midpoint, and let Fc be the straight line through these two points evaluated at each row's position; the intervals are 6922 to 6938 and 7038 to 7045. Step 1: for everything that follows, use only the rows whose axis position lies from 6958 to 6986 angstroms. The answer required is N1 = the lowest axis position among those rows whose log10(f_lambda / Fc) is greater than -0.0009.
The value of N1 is 6959.19 angstroms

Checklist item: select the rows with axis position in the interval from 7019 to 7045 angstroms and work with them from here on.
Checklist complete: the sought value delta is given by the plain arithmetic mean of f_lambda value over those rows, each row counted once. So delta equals 7.08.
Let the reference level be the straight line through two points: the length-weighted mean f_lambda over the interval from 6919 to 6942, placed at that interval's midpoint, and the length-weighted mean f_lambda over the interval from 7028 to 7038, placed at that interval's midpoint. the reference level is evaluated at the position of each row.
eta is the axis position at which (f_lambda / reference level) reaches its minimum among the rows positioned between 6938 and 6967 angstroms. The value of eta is 6965.61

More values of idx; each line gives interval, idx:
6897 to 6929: 7.28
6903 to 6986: 7.23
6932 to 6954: 7.25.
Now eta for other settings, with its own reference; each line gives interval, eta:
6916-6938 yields 6924.03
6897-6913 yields 6898.57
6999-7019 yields 7000.98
